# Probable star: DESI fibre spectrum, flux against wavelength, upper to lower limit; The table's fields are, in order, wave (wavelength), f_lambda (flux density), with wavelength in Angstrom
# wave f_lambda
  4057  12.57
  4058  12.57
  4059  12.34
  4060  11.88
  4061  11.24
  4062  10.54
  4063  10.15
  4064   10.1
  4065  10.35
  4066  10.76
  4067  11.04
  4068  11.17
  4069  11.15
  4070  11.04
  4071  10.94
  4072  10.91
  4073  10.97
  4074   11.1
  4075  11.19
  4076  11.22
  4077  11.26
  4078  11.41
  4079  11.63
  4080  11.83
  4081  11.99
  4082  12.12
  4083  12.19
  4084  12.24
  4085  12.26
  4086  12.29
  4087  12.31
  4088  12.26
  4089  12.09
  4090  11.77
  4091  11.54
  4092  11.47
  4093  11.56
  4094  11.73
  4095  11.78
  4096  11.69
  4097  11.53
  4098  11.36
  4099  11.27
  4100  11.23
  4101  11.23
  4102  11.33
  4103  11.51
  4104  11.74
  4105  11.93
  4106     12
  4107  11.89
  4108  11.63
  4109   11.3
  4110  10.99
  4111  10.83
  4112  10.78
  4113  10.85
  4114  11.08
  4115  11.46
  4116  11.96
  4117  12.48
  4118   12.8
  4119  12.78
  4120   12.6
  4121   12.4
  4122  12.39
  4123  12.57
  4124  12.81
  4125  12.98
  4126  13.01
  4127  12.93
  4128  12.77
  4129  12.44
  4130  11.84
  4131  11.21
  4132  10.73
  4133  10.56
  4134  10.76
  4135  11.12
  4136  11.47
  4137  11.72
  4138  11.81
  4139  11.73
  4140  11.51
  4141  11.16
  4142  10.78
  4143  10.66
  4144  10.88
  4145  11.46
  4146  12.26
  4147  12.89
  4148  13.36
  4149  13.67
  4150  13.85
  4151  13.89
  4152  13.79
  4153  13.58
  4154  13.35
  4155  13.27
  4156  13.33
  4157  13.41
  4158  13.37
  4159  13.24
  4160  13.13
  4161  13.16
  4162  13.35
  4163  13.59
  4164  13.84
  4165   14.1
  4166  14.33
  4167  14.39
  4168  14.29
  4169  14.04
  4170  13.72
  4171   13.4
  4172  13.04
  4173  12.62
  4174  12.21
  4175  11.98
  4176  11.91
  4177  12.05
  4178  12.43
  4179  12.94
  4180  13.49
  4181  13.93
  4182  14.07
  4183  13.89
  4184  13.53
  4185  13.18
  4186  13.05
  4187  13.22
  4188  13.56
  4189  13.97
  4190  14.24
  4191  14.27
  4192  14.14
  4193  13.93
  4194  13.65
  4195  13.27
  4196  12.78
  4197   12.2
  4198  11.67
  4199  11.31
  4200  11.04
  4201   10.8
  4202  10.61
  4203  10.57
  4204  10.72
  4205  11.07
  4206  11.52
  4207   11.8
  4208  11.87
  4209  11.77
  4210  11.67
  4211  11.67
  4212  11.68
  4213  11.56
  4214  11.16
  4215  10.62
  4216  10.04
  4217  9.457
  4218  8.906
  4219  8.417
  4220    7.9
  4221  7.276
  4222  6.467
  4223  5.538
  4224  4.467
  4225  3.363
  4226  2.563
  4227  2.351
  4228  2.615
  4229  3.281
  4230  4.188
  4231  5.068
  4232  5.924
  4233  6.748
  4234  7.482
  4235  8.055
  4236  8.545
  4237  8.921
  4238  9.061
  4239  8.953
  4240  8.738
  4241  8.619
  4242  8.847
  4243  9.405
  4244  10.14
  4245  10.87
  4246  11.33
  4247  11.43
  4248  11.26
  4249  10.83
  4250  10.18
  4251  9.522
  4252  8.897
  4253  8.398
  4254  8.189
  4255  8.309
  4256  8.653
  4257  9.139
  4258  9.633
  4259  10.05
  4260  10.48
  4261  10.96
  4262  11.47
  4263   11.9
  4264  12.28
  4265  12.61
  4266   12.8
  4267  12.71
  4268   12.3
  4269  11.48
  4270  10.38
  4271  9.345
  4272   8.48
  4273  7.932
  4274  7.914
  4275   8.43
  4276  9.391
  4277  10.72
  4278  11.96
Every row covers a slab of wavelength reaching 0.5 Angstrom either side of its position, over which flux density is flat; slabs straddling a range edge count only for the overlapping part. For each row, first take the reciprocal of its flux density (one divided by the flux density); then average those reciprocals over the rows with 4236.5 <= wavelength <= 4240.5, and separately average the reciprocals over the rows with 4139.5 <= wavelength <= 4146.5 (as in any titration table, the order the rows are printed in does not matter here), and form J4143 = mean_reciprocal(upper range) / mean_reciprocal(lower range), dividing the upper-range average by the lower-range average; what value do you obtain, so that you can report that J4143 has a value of 1.26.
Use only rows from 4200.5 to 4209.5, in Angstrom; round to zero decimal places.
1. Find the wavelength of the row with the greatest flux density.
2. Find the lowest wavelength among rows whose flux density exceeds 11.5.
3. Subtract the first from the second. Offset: -2 Angstrom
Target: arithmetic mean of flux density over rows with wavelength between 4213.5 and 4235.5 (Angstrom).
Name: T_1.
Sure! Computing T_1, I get 6.4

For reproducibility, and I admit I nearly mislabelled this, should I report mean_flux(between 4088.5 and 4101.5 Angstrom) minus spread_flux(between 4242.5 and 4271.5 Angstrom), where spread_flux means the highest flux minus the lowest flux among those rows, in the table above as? 6.9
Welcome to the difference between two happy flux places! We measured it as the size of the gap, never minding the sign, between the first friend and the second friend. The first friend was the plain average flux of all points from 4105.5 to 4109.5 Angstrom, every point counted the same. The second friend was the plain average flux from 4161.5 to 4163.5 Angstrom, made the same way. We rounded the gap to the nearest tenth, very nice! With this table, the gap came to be 1.8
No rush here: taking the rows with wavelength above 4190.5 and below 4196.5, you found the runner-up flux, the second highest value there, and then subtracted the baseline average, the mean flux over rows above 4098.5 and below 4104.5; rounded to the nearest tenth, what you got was 2.8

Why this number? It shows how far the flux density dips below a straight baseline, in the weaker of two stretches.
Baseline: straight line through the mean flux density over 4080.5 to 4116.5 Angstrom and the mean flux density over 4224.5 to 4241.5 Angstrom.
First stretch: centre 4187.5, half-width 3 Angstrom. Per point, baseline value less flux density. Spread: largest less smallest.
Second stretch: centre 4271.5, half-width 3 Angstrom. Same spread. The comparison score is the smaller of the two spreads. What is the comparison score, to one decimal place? 1.4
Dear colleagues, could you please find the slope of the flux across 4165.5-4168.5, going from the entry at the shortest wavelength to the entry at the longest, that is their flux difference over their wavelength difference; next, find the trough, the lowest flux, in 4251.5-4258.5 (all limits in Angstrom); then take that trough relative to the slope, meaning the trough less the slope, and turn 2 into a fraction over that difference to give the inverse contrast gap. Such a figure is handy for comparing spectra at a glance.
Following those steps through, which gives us 0.24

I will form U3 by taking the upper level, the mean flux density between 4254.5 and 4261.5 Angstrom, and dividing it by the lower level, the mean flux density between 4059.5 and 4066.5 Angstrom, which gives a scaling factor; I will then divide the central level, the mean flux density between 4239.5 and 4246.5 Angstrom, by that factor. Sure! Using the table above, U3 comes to 10.8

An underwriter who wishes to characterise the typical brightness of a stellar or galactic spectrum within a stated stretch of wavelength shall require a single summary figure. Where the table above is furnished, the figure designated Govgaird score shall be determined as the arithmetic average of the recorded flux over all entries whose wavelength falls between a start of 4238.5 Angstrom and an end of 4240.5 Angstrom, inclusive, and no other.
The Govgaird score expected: 8.8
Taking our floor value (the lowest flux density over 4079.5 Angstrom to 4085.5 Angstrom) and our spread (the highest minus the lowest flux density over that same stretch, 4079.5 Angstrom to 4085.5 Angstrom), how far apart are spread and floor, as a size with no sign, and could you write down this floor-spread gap 11.4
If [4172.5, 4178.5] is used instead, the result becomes 11.2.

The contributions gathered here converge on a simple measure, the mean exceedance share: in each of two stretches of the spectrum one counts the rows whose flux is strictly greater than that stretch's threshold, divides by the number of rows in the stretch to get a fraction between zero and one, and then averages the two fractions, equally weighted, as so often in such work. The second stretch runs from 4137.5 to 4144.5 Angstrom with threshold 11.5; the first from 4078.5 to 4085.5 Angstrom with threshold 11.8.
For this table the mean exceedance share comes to 0.64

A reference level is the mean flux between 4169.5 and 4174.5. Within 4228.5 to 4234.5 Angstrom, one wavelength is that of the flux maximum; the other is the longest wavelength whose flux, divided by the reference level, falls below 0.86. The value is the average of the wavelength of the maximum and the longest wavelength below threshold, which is 4234.0 Angstrom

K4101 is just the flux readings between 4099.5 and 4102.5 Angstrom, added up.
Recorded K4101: 33.8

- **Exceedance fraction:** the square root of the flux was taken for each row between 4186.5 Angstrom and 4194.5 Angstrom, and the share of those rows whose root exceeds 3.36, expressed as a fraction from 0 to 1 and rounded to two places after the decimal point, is 1.00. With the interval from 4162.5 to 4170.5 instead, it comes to 1.00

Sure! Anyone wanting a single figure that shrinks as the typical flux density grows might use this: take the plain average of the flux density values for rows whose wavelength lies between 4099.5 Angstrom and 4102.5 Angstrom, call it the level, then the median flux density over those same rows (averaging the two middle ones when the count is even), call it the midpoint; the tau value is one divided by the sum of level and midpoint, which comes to 0.044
